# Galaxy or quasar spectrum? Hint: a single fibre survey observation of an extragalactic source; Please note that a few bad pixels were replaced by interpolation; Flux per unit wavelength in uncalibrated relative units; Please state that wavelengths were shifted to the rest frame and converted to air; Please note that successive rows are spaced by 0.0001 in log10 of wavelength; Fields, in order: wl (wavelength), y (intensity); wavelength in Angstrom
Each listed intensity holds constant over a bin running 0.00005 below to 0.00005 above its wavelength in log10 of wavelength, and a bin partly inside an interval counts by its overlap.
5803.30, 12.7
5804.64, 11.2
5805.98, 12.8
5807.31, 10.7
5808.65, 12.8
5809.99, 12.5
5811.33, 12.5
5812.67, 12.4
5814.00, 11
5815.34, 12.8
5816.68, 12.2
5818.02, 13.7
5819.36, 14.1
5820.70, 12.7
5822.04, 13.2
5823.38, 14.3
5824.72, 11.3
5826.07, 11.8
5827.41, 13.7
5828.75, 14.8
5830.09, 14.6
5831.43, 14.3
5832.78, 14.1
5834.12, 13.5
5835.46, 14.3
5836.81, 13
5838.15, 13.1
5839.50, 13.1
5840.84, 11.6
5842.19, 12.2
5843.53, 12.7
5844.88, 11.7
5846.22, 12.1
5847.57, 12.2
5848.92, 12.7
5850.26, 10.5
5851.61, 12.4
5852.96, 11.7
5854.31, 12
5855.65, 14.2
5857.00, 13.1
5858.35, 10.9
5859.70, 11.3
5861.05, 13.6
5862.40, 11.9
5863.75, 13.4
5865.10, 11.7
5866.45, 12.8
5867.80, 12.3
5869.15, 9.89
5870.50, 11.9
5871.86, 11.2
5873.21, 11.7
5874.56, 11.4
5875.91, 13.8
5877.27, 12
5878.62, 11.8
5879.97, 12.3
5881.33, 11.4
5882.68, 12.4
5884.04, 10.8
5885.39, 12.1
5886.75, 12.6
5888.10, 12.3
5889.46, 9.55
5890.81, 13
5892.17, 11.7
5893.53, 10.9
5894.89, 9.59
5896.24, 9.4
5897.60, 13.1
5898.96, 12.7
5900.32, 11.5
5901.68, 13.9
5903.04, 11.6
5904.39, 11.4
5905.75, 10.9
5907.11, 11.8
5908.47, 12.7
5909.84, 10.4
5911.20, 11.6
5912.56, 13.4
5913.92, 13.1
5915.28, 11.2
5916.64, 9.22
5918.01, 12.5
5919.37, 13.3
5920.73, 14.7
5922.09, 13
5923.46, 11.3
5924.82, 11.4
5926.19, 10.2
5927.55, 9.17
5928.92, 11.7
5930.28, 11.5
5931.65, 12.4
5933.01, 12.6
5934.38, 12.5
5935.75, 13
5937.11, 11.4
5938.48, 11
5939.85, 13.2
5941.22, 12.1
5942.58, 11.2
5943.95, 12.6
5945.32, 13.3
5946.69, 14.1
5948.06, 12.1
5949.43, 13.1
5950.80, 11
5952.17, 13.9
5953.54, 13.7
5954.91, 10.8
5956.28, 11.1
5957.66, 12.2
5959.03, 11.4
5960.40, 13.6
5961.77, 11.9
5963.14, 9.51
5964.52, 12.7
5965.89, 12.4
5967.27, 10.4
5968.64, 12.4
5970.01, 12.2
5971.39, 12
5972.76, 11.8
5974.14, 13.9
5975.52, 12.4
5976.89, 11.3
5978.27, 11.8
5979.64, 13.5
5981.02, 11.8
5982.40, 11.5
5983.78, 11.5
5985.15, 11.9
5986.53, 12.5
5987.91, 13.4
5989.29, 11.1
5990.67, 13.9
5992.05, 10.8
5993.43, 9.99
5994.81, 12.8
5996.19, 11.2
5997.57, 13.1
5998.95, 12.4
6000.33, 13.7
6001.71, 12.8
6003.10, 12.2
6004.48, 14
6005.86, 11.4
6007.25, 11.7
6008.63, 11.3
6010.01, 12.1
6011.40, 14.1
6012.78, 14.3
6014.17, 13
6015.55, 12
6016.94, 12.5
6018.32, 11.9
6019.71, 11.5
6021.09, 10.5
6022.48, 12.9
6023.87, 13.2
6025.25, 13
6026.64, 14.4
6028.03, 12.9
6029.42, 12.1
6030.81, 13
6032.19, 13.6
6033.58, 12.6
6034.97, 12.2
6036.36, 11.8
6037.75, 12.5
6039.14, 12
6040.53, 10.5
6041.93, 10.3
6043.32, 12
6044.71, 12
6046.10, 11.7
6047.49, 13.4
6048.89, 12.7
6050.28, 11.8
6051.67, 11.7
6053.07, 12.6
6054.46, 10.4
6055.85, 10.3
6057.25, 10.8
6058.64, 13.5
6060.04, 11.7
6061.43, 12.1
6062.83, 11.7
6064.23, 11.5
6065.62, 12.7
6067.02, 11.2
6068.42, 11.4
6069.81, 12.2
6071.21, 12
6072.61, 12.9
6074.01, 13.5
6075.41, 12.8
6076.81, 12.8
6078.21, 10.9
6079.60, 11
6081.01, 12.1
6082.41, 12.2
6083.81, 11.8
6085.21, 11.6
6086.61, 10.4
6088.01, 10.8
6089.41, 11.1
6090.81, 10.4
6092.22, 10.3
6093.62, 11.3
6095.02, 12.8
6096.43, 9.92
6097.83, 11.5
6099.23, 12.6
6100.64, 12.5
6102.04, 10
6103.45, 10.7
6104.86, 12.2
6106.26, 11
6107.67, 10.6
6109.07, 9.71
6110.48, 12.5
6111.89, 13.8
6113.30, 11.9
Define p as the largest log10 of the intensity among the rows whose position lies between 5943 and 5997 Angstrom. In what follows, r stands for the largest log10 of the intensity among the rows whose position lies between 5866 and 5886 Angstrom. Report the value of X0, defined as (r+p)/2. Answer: 1.14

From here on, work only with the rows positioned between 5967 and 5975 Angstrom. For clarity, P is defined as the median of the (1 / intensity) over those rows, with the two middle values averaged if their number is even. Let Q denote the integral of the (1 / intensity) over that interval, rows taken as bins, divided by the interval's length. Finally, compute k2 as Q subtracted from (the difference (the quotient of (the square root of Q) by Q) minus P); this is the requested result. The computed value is 3.32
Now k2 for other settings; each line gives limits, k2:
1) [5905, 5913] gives 3.25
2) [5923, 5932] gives 3.13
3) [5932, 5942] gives 3.33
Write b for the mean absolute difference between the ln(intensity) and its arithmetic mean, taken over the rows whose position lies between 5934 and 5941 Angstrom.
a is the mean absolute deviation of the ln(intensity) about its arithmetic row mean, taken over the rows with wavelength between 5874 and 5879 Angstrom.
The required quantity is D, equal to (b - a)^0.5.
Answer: 0.083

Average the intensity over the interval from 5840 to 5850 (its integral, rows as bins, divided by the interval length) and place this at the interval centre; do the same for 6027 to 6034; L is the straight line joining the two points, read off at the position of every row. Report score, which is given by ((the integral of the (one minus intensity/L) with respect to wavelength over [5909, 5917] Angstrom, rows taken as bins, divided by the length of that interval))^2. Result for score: 0.0044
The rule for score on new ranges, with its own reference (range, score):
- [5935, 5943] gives 0.0017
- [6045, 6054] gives 0.0034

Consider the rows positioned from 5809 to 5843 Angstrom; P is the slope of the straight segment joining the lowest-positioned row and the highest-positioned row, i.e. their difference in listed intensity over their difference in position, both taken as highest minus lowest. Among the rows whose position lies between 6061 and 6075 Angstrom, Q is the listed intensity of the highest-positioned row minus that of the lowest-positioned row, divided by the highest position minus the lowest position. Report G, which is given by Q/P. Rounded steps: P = -0.01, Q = 0.11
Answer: -11.9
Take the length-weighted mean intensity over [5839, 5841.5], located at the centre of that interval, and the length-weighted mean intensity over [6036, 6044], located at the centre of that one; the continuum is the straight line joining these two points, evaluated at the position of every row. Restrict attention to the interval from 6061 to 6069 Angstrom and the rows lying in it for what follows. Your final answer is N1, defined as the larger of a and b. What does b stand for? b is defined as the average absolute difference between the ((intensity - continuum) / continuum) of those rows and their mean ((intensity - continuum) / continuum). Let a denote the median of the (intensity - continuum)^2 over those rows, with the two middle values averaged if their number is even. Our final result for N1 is 0.1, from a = 0.06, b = 0.04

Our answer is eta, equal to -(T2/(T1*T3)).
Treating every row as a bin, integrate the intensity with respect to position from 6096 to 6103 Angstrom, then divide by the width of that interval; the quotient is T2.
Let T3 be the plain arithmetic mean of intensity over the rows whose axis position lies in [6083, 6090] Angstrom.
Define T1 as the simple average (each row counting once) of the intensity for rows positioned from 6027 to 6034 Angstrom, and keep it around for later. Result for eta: -0.0793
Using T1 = 12.8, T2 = 11.3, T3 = 11.1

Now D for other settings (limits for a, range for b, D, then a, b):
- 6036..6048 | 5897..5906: 0.137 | 0.056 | 0.075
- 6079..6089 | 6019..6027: 0.188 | 0.052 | 0.087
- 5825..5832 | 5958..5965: 0.175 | 0.065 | 0.096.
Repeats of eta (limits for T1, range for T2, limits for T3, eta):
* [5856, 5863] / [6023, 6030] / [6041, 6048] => -0.0909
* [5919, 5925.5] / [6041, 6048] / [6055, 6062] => -0.0793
